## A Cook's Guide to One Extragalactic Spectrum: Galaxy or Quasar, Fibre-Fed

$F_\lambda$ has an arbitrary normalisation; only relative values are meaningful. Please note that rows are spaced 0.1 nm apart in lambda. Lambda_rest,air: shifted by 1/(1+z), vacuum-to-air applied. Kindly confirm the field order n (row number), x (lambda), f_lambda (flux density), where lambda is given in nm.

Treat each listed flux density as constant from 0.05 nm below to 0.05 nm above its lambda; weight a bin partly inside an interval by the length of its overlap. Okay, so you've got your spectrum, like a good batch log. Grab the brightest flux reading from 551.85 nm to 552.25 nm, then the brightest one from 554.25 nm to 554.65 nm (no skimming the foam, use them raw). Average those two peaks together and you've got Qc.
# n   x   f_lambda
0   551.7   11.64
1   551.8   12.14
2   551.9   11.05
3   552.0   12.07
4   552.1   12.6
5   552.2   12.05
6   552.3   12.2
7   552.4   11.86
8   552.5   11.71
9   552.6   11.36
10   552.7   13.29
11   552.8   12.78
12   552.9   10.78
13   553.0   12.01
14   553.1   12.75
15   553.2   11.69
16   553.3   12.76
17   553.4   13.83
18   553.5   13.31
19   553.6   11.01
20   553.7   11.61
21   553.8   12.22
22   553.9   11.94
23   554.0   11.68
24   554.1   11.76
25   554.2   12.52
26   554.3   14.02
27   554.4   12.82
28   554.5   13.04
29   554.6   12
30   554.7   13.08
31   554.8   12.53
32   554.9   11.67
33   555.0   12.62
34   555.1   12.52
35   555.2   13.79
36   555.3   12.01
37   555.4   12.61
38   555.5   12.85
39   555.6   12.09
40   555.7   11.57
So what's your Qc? 13.3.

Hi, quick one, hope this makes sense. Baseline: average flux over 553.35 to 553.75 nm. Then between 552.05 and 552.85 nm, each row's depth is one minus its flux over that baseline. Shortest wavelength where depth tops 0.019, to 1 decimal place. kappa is 552.2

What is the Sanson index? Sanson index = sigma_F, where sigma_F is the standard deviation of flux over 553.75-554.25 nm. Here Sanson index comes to 0.3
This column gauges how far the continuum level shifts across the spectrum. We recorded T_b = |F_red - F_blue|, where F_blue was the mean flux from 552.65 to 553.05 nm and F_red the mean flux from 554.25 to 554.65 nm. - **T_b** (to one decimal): 0.8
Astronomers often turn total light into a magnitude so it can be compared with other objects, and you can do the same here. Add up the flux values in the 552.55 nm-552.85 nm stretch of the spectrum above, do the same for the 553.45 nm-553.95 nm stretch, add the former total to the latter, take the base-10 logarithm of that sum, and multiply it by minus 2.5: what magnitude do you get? -4.97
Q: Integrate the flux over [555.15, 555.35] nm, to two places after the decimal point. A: 2.58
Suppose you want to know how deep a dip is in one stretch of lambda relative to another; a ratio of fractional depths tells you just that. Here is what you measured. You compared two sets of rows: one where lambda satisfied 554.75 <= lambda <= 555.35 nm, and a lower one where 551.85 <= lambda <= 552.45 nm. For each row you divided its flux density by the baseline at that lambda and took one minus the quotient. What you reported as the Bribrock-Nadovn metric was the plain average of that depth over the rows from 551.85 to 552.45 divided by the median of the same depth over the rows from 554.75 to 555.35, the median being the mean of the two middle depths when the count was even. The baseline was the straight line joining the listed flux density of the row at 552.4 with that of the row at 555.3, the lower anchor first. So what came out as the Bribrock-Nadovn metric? 0.24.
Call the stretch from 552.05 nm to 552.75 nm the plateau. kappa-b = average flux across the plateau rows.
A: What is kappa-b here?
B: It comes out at 12.2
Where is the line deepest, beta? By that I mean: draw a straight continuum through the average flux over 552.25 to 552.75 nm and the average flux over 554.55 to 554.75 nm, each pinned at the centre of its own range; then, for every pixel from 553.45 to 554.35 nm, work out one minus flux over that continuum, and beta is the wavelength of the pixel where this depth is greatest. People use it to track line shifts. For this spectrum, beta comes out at 553.6 nm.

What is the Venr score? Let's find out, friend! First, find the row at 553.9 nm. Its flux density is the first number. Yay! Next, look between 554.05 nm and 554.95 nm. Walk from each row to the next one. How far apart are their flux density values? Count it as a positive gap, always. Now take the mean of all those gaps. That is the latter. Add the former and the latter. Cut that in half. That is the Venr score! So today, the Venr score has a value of 6.42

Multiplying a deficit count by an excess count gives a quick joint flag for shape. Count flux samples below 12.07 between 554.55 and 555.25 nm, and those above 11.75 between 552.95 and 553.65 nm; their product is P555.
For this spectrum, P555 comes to 10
